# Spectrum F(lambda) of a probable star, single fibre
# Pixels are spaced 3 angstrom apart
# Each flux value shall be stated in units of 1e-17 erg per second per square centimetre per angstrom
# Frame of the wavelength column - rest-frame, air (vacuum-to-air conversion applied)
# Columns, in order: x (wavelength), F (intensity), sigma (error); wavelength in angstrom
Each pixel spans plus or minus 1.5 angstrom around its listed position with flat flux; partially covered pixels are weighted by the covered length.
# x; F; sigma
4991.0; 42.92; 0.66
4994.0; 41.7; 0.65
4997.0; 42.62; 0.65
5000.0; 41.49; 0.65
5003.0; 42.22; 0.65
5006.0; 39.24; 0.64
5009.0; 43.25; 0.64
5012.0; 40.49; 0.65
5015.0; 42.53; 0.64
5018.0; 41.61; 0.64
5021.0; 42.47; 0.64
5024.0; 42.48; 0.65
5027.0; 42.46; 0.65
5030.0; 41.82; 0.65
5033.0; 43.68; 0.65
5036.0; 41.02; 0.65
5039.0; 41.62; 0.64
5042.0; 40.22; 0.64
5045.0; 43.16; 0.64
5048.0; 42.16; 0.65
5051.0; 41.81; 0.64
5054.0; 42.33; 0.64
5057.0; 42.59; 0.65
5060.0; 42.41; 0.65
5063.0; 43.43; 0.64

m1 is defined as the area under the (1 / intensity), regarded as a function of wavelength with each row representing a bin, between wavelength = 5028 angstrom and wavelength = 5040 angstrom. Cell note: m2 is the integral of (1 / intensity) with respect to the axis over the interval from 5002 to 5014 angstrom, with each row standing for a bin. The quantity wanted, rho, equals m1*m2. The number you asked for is 0.0830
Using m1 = 0.2854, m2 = 0.291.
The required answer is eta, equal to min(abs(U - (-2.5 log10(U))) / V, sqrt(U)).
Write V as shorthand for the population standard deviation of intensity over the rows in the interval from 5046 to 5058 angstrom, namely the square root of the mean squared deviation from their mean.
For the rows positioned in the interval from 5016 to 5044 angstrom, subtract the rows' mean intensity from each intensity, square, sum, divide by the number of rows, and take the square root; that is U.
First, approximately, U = 0.94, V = 0.28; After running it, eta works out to 0.97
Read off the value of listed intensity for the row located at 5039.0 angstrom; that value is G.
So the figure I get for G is 41.62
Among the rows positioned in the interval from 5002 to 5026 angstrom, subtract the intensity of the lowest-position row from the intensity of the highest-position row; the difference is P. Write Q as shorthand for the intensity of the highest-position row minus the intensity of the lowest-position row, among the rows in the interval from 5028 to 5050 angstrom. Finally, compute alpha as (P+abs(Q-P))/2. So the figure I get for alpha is 0.17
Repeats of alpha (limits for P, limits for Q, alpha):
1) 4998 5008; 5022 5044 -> -1.12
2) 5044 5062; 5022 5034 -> 0.60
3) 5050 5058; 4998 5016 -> 0.52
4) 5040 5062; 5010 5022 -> 1.20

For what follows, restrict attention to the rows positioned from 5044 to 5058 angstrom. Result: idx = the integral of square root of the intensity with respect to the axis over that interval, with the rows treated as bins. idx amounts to 91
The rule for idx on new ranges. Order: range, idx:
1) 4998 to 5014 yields 103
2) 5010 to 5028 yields 117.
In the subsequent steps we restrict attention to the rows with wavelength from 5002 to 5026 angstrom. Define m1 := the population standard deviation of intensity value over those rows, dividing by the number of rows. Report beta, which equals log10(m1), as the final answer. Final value 0.09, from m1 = 1.2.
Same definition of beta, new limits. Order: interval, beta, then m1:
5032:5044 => 0.11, 1.3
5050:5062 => -0.54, 0.3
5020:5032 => -0.55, 0.3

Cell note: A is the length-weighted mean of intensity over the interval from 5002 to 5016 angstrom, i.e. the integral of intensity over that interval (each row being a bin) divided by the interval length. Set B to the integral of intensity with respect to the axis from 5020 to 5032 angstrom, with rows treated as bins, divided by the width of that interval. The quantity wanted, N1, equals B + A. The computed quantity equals 83.84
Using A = 41.5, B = 42.4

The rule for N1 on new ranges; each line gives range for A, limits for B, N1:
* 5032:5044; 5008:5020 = 83.55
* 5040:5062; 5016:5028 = 84.37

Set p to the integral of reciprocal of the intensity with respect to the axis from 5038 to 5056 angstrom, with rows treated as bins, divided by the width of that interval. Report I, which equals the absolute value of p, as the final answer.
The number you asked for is 0.0239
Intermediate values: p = 0.0239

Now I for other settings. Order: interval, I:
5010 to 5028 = 0.0238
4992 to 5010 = 0.0240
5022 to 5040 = 0.0237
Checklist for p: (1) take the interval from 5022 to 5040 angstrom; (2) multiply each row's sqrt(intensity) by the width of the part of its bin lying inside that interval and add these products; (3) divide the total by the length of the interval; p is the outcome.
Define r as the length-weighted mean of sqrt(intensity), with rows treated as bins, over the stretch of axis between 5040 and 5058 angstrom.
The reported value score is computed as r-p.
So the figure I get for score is -0.01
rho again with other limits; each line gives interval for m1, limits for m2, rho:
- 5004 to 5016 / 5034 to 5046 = 0.0840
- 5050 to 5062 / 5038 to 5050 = 0.0814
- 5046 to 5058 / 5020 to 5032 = 0.0805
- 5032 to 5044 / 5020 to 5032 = 0.0818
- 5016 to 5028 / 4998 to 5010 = 0.0822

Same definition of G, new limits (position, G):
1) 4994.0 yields 41.7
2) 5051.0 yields 41.81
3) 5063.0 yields 43.43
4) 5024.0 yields 42.48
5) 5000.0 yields 41.49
